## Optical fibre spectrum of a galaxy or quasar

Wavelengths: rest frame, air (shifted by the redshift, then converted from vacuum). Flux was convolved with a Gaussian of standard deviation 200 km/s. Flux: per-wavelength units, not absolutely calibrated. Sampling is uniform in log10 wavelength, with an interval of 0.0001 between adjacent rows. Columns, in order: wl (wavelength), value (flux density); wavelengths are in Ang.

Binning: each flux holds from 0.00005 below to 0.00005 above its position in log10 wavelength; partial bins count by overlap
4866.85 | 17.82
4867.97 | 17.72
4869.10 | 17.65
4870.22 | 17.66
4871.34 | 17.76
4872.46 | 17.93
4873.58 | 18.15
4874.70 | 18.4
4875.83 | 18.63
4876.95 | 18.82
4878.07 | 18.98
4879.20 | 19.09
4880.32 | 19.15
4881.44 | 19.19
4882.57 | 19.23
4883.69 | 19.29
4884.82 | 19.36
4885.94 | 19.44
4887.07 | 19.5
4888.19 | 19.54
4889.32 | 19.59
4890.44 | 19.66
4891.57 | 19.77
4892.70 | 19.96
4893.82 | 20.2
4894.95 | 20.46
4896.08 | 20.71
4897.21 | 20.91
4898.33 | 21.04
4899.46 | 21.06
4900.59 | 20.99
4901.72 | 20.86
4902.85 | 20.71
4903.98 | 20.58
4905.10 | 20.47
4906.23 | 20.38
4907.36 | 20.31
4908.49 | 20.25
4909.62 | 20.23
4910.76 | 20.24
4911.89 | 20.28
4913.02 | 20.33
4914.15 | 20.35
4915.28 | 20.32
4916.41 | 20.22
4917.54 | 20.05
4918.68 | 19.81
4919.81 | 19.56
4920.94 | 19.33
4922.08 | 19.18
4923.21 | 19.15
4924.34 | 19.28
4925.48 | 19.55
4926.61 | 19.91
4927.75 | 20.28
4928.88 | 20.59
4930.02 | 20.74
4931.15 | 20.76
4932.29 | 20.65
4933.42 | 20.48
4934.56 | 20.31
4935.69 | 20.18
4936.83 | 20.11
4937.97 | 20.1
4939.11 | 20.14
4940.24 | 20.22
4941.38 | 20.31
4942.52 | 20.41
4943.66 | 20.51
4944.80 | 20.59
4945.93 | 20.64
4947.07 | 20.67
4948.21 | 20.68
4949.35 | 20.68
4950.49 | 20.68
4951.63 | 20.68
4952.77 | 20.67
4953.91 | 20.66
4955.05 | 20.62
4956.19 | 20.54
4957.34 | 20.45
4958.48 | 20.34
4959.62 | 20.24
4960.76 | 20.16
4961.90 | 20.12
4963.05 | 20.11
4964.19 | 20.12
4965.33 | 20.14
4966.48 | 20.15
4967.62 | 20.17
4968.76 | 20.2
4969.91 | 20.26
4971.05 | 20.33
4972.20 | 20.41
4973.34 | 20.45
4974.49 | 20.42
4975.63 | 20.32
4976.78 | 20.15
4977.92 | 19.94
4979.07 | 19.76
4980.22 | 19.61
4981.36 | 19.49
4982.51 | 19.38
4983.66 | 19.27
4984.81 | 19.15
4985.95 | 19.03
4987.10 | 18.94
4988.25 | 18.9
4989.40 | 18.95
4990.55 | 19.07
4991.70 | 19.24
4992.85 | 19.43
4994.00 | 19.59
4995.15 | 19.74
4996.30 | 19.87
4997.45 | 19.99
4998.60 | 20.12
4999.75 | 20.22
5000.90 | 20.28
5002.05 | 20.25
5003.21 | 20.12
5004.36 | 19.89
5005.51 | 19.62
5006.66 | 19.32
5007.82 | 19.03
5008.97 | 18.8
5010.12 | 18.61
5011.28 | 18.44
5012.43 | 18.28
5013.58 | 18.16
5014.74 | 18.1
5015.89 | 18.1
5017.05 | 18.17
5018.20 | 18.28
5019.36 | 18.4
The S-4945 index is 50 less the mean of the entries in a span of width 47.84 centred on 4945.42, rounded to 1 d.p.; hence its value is 29.7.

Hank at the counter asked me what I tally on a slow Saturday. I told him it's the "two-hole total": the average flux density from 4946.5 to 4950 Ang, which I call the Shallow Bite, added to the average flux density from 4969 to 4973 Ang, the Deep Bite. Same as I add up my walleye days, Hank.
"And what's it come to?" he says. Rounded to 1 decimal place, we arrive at 41.0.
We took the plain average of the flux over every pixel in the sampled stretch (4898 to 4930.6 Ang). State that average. 20.2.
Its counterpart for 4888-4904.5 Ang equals 20.4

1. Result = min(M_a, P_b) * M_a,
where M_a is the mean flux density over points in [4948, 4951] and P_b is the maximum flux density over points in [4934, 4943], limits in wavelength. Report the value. 422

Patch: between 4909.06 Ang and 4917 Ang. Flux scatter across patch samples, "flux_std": 0.05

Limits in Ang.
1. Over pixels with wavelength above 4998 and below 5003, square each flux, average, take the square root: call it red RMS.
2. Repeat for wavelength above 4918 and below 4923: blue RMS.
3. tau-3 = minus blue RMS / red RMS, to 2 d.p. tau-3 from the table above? -0.96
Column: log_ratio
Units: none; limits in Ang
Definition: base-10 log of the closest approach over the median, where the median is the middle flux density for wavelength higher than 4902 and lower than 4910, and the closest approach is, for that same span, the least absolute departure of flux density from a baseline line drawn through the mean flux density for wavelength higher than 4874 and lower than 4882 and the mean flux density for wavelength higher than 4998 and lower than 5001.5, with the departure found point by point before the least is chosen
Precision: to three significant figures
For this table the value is -1.31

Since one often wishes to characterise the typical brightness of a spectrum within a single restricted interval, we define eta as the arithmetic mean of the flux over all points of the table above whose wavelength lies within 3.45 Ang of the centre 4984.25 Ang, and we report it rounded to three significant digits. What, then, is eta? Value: 19.2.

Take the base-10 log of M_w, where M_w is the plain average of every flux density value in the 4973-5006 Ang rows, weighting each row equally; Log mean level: 1.29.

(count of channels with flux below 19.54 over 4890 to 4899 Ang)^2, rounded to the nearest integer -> 0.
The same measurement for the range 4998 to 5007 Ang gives 1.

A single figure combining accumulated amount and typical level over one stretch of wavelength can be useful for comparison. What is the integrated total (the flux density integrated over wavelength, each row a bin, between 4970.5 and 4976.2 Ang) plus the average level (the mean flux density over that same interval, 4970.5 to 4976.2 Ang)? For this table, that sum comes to 137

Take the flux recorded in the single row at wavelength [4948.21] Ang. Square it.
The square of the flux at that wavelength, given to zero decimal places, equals 428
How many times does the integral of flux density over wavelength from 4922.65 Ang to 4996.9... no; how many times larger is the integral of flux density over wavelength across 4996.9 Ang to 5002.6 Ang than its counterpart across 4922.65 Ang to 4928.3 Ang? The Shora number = 1.04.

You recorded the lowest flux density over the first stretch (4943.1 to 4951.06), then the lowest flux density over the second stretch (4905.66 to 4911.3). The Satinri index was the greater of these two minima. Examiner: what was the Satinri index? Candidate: 20.5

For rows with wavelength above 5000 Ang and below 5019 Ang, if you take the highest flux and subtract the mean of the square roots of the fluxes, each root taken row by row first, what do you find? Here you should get 15.9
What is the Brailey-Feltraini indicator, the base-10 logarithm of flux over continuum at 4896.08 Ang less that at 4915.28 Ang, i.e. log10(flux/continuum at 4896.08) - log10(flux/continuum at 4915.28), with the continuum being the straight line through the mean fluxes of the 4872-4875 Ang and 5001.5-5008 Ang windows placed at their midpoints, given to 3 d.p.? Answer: 0.014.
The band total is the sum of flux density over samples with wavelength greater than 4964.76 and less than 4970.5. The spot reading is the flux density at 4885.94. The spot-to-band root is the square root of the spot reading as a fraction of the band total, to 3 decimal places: 0.439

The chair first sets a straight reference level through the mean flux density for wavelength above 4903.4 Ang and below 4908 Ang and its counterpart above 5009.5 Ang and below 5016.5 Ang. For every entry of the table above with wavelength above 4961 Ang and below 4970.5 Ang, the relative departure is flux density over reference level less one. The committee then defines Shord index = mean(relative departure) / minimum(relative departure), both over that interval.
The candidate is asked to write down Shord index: 1.2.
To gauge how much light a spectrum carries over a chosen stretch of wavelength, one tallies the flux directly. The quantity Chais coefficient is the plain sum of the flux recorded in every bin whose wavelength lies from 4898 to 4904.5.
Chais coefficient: 125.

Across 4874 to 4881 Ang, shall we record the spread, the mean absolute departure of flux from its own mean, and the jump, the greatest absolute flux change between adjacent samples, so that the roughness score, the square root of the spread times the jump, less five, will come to -4.77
